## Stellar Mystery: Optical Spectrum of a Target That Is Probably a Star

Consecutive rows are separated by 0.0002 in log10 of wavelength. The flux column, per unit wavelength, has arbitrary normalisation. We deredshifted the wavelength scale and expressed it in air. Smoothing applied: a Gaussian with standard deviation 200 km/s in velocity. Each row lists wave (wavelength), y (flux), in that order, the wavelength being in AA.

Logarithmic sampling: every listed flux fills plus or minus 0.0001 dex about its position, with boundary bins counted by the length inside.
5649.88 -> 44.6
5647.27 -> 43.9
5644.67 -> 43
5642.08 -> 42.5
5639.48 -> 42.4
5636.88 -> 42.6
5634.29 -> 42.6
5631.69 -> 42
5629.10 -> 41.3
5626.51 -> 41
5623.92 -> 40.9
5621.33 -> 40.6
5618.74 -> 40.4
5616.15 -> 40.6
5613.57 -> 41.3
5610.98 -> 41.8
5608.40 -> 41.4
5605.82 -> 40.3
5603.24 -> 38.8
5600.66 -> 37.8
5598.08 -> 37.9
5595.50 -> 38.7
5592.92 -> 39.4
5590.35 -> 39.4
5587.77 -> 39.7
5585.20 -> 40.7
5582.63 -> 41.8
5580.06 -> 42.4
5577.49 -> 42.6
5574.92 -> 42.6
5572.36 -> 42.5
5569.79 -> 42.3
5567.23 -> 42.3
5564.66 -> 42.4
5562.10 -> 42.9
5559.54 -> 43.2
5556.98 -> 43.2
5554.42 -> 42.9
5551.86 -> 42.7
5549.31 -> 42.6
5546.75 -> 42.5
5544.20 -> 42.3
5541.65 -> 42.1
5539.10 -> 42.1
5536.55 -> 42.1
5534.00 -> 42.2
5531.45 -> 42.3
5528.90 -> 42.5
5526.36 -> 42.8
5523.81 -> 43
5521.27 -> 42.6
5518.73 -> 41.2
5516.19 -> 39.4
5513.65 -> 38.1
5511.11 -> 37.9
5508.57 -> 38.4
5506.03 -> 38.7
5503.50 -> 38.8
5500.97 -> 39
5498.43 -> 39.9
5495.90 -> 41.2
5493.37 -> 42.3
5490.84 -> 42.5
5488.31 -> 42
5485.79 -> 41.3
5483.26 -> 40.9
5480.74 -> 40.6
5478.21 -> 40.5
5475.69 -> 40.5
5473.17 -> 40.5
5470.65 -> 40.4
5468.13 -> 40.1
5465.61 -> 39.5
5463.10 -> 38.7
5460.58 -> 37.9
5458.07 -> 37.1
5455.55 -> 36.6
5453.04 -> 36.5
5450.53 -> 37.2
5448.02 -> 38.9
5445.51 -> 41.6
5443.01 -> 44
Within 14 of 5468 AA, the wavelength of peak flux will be 5480.74 AA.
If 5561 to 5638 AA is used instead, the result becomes 5562.10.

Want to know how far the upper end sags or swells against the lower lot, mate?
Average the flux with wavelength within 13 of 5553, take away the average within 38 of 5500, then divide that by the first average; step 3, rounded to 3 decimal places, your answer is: 0.047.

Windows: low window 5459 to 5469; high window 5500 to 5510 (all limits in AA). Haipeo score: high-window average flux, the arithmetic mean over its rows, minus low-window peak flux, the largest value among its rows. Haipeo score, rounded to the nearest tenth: -1.4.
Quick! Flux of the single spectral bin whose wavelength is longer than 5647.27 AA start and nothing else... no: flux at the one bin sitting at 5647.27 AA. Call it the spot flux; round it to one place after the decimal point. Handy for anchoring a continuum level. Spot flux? 43.9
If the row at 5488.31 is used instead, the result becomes 42.0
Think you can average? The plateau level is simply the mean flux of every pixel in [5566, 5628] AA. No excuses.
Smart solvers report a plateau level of 40.7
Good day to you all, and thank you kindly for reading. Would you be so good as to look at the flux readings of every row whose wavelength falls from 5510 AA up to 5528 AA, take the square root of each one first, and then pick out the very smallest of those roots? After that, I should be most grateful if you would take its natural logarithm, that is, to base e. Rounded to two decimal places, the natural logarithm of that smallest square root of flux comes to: 1.82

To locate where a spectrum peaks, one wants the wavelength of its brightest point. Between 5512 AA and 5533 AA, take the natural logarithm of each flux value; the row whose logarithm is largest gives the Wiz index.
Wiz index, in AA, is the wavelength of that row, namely 5523.81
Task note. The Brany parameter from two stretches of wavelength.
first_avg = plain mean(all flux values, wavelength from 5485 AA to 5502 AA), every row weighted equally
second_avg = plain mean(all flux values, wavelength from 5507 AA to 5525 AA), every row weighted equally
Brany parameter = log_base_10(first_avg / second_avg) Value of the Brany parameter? 0.012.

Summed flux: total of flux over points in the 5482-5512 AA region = 483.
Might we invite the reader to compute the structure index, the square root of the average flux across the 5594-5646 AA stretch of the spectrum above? 6.395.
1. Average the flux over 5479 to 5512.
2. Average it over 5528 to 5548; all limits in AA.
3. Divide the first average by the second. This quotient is 0.953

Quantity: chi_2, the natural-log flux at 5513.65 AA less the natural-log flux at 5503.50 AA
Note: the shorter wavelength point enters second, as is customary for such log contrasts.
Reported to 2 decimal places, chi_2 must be -0.02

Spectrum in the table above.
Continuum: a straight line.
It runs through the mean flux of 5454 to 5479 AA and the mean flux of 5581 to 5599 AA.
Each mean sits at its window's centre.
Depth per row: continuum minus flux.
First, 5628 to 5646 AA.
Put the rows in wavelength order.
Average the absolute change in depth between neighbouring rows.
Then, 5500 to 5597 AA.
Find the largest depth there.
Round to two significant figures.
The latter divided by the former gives 4.2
